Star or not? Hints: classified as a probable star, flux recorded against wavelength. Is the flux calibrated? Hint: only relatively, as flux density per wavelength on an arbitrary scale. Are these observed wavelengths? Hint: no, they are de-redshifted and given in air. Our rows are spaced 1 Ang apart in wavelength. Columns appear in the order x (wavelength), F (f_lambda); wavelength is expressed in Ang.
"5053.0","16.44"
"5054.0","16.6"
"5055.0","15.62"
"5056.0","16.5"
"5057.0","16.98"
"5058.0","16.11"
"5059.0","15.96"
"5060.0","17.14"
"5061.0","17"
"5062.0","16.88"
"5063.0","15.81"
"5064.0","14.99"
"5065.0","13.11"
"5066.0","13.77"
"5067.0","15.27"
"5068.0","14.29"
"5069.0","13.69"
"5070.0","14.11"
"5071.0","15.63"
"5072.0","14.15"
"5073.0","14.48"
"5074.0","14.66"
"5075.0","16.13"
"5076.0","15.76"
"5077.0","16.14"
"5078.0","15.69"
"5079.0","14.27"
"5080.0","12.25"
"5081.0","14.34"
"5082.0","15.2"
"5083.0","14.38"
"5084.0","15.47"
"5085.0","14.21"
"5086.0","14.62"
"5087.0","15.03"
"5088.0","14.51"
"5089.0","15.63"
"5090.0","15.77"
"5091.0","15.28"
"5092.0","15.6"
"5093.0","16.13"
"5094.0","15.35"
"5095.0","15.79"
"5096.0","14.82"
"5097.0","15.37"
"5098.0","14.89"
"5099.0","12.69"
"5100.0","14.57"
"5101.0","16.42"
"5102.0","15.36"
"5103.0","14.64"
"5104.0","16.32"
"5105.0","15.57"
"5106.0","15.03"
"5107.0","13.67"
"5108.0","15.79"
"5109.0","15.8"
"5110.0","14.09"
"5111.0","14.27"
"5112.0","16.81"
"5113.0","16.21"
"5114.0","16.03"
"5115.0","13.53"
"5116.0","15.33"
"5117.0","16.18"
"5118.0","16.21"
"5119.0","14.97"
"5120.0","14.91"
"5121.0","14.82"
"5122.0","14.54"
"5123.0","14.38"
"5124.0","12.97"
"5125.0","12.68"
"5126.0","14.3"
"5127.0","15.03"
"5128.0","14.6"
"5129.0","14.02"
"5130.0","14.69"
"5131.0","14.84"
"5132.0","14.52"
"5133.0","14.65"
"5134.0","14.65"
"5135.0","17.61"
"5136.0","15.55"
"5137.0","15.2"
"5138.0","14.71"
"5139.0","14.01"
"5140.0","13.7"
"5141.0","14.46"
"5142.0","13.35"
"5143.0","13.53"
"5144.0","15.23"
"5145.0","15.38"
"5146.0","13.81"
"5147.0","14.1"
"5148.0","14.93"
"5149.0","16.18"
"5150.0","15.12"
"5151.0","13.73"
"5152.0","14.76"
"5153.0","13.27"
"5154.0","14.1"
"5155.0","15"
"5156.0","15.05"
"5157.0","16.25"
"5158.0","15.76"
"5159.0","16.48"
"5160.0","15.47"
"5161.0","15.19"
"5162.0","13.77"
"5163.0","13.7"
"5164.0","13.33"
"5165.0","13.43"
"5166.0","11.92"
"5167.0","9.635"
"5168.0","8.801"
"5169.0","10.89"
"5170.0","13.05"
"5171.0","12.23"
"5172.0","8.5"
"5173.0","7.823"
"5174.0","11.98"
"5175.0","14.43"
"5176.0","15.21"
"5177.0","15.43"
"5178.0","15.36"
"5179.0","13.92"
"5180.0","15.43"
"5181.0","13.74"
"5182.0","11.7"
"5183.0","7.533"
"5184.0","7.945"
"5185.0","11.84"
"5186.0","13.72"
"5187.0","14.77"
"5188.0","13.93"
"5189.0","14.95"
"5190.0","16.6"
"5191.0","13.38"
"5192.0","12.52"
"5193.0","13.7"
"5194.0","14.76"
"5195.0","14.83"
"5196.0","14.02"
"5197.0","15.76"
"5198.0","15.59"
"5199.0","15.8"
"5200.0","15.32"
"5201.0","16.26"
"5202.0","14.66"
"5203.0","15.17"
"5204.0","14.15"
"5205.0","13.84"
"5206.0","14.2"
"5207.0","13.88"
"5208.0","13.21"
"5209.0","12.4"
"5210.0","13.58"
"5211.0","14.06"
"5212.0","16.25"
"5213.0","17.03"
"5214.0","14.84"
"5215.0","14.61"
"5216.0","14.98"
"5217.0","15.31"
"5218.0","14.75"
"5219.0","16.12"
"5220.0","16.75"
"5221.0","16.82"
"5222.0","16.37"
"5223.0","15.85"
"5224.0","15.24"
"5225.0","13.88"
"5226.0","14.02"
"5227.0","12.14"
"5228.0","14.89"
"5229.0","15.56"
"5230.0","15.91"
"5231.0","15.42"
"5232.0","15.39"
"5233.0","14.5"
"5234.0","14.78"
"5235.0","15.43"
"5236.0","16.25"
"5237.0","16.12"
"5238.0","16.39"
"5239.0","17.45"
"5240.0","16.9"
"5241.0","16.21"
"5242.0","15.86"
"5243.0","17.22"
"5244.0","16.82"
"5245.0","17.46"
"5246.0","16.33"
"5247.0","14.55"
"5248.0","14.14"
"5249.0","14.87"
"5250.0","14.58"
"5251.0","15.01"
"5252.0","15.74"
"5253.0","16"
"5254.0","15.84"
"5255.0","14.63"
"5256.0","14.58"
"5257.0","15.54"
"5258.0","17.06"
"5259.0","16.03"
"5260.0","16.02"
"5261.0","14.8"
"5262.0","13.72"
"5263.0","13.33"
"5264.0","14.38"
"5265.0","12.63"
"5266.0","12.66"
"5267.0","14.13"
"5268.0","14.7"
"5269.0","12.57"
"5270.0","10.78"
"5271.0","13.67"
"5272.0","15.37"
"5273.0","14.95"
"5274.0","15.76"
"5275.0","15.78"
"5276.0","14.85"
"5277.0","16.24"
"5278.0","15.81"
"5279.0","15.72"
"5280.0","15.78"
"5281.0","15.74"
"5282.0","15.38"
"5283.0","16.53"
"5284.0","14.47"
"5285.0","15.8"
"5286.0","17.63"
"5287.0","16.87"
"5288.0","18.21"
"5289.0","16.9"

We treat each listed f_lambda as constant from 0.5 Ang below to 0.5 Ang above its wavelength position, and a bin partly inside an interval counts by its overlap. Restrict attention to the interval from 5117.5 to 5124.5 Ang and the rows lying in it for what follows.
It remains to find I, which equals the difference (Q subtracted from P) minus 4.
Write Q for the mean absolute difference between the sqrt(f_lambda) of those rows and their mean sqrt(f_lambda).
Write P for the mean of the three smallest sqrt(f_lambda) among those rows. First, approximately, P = 3.74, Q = 0.081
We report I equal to -0.35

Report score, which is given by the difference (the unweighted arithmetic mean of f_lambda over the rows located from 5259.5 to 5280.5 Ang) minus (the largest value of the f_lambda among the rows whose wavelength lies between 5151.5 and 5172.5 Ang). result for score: -2.0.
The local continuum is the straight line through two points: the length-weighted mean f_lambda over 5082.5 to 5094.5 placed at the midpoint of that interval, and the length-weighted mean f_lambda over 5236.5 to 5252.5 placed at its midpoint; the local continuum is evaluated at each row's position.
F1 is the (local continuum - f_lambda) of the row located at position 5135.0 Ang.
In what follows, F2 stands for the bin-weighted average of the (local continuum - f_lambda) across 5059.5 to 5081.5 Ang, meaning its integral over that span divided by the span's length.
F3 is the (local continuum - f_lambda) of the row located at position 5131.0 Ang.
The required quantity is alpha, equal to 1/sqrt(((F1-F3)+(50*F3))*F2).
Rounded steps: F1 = -2.2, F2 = 0.09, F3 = 0.5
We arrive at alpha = 0.67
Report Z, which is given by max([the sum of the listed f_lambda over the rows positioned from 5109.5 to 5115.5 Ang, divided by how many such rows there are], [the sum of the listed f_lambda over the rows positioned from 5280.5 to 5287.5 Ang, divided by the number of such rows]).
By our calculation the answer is 16.1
